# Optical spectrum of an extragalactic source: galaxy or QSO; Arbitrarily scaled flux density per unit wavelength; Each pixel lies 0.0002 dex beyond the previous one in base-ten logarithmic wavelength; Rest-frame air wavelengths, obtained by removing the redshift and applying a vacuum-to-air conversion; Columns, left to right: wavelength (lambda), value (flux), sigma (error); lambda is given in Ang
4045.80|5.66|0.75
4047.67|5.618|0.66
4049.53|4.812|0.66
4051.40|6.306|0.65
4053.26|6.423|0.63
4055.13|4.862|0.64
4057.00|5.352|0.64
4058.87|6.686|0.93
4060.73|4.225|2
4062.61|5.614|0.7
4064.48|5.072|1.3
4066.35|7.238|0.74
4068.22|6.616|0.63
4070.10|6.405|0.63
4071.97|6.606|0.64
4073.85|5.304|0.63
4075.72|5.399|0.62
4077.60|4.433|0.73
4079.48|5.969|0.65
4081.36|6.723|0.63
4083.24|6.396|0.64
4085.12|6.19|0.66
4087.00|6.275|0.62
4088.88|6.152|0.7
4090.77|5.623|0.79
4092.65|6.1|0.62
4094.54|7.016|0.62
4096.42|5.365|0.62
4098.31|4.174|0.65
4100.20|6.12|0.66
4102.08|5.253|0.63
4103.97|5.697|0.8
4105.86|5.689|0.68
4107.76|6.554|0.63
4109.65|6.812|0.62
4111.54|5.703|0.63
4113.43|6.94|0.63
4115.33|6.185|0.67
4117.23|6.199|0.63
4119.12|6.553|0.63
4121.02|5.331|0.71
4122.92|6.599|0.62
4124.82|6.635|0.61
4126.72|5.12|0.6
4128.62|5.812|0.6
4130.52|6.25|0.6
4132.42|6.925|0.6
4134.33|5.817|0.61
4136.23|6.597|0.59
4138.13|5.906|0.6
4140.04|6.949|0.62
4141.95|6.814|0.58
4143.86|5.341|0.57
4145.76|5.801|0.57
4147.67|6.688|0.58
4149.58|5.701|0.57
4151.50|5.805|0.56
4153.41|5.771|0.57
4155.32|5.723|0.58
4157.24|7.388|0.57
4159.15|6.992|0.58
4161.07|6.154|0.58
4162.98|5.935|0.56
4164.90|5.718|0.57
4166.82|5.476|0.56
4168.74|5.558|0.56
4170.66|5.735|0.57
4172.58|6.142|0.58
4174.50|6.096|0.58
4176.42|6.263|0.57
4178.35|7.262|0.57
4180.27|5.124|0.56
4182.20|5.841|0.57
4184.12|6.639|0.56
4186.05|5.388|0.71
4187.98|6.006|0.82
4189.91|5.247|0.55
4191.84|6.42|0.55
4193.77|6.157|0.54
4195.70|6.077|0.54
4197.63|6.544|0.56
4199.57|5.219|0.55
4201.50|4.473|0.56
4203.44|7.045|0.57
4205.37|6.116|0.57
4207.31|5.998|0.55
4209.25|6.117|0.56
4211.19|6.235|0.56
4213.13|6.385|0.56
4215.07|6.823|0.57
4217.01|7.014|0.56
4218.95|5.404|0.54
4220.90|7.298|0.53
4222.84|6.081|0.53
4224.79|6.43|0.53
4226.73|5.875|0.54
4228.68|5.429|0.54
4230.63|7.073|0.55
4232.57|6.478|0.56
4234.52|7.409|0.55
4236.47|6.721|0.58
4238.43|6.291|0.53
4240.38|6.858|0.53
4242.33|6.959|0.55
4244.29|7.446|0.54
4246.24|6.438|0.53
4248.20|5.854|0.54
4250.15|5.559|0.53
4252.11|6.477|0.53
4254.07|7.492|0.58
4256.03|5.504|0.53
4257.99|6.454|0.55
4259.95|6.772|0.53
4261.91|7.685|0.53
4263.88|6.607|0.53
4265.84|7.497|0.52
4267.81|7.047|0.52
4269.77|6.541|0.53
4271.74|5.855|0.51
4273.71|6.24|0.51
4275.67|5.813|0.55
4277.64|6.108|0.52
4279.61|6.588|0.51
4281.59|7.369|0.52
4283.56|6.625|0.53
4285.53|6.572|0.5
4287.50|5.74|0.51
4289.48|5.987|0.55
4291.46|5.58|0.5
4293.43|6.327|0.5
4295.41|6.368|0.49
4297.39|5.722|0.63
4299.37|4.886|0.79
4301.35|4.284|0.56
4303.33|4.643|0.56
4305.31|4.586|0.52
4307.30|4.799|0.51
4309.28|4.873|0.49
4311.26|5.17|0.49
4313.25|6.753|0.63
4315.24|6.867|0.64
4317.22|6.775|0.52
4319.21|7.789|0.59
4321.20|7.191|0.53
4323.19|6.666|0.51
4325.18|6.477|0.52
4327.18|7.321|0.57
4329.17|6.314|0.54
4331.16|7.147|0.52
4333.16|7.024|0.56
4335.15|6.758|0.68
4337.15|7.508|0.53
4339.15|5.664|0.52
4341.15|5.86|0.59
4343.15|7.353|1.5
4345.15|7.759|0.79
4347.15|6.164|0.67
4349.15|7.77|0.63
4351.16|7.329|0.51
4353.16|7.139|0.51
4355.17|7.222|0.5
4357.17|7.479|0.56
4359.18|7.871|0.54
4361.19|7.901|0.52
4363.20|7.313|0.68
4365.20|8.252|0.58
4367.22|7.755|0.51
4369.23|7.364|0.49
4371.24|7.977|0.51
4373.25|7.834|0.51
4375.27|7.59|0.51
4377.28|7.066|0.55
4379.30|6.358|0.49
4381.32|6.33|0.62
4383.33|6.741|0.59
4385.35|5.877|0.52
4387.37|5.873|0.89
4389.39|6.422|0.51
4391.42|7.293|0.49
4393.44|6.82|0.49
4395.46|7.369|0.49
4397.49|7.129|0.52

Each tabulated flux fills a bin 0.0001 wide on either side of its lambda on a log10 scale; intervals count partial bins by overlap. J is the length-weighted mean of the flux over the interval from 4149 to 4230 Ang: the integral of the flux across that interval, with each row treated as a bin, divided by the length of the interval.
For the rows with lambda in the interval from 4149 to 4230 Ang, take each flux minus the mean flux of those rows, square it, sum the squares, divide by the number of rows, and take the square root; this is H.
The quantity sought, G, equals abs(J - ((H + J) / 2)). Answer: 2.73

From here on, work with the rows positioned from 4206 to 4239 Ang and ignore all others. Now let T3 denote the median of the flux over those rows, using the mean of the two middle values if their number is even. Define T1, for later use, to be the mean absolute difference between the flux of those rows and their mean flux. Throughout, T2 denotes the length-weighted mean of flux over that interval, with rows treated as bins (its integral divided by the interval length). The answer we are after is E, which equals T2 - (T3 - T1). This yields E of 0.49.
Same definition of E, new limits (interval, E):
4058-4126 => 0.44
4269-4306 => 0.52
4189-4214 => 0.36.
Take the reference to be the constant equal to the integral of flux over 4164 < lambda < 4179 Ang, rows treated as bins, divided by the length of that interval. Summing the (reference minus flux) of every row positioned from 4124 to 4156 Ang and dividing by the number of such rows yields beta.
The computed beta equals -0.09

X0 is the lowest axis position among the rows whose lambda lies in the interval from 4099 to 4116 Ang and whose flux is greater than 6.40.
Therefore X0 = 4107.76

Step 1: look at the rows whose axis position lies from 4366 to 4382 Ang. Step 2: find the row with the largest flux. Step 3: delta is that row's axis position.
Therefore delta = 4371.24 Ang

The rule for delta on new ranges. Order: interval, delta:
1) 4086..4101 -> 4094.54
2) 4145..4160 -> 4157.24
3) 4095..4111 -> 4109.65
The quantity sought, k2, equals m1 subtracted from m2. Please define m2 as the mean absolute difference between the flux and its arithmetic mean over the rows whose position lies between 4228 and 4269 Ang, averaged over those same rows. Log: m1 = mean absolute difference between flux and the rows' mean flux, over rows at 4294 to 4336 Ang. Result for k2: -0.41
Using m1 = 0.95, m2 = 0.533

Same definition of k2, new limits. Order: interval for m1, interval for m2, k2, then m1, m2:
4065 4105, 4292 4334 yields 0.32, 0.61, 0.933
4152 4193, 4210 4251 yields 0.03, 0.47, 0.504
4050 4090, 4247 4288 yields -0.16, 0.67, 0.509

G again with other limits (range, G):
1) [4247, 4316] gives 2.61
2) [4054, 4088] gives 2.51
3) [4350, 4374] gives 3.64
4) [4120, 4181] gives 2.75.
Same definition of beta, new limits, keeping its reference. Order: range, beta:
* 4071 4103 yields 0.18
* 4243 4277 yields -0.54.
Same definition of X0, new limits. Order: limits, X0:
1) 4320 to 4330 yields 4321.20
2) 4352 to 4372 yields 4353.16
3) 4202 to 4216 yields 4203.44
